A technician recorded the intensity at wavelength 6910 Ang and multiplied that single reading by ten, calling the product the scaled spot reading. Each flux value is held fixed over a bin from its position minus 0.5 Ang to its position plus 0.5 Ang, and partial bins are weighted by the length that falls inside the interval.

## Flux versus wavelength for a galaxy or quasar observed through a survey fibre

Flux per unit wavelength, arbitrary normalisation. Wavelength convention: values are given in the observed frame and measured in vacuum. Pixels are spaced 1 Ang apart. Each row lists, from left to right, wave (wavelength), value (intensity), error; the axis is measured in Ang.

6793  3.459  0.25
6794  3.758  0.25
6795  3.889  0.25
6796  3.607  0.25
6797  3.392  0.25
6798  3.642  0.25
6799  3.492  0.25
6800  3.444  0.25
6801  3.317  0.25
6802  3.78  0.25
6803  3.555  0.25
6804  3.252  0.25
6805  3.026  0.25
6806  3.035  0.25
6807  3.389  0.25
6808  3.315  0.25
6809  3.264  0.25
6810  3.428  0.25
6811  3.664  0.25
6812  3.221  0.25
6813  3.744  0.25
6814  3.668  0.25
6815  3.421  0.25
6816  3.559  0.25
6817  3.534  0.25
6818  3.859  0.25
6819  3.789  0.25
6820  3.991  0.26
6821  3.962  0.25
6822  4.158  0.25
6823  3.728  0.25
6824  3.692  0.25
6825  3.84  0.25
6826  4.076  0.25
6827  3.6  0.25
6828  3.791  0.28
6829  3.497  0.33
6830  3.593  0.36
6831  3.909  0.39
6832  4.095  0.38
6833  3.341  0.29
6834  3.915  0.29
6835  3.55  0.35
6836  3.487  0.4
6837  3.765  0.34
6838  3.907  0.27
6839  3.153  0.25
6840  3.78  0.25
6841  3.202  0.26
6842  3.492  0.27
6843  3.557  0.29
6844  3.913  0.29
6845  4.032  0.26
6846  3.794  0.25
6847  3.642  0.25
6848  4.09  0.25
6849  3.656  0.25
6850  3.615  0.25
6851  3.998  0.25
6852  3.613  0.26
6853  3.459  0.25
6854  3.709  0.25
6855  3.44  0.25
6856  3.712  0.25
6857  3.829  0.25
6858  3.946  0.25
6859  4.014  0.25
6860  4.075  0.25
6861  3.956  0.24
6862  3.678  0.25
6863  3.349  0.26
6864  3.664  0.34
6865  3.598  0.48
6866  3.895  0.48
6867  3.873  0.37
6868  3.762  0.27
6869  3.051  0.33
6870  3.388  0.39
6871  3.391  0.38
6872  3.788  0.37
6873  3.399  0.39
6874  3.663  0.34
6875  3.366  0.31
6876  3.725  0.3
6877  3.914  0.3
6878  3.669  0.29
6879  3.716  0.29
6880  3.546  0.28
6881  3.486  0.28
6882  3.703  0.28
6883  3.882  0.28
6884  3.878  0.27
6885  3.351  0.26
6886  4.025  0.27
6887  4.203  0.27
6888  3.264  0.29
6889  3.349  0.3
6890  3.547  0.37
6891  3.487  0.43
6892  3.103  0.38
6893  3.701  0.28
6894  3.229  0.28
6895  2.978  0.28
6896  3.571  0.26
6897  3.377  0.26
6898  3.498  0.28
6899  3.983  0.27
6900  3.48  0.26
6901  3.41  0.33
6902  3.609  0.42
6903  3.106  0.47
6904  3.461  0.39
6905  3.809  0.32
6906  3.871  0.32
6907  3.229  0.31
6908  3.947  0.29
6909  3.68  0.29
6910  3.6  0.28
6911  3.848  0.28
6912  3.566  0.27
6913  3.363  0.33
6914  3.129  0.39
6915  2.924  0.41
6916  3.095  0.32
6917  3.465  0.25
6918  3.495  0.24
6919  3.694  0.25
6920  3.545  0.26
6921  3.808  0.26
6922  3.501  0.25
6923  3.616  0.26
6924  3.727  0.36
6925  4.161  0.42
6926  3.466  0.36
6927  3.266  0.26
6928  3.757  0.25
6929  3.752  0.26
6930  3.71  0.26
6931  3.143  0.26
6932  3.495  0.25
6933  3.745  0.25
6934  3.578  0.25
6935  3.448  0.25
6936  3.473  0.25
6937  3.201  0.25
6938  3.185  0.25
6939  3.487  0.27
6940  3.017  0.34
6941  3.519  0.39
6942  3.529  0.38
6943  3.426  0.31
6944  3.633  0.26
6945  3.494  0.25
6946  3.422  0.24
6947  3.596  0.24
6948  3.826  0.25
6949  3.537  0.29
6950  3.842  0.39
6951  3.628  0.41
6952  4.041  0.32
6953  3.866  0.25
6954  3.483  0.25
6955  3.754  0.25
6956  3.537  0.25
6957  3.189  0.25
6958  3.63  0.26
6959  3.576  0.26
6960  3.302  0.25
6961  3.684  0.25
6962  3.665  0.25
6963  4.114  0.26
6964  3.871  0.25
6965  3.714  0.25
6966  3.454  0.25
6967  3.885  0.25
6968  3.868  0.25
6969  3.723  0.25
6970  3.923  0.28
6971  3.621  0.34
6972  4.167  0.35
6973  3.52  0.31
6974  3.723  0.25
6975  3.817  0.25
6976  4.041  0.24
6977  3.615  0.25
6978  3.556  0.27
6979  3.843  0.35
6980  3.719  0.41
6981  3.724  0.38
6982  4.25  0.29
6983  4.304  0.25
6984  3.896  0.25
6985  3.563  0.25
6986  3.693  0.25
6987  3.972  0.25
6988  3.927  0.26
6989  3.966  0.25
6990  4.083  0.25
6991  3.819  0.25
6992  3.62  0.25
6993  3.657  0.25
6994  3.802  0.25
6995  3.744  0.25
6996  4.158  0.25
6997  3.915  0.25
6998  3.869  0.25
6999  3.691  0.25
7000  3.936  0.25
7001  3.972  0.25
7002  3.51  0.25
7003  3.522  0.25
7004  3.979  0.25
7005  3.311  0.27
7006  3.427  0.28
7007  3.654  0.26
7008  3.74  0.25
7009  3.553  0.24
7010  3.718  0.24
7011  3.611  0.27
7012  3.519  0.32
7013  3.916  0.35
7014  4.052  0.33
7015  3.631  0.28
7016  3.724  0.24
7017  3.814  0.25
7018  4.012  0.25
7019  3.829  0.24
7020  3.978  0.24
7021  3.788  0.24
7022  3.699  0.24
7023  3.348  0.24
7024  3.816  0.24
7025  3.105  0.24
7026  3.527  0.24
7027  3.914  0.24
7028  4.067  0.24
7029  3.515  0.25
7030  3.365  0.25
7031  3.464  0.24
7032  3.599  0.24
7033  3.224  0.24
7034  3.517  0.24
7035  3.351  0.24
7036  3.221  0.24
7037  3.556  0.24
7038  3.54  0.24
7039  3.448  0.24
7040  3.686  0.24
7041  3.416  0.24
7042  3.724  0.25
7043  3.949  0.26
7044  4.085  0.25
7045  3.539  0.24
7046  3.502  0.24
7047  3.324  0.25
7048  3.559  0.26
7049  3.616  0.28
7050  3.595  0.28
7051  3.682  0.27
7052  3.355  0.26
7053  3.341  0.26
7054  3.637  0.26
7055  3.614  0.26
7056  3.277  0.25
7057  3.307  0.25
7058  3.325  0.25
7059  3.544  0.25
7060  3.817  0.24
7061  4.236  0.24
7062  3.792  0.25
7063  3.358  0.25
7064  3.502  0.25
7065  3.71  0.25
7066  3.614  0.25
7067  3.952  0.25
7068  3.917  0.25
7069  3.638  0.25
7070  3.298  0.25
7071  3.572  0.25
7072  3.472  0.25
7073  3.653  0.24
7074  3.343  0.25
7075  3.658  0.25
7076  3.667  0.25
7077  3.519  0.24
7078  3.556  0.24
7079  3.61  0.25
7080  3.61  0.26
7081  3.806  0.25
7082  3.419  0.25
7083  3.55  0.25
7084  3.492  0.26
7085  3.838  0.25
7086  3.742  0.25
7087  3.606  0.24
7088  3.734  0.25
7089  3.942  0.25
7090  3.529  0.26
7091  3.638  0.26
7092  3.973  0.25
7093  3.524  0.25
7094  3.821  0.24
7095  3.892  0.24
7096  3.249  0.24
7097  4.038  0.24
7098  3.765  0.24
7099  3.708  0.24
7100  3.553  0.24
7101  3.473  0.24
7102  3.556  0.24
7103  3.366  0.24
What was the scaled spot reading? 36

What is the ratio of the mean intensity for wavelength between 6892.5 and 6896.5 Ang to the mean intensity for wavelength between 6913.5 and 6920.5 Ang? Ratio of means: 1.01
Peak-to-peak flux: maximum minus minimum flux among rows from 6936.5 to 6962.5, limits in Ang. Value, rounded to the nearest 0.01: 1.02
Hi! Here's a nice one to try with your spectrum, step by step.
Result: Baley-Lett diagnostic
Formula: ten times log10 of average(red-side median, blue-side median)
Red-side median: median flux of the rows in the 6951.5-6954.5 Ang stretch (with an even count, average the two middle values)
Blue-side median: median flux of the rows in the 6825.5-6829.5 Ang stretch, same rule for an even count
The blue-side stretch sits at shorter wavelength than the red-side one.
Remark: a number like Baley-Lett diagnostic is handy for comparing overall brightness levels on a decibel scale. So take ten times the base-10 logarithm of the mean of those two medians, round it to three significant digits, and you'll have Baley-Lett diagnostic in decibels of 5.78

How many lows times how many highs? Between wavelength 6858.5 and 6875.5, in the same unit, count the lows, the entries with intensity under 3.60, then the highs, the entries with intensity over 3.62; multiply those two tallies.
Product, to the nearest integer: 70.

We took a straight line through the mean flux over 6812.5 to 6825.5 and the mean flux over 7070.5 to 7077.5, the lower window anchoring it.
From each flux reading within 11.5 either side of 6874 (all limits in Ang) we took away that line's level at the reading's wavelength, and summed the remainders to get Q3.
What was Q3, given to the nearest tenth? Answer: -2.5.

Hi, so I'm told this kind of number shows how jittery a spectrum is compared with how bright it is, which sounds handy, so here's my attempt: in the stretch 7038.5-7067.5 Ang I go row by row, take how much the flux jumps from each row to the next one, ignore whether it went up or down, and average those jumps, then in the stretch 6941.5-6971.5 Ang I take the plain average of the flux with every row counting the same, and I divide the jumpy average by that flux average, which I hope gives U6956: 0.058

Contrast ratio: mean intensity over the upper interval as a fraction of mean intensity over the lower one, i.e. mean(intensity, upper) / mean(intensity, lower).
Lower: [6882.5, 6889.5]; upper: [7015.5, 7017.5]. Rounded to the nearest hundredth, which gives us 1.02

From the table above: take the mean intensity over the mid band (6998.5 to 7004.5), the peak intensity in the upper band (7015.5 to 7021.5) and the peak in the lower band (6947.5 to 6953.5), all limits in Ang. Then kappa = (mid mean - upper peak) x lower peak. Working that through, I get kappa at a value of -1.0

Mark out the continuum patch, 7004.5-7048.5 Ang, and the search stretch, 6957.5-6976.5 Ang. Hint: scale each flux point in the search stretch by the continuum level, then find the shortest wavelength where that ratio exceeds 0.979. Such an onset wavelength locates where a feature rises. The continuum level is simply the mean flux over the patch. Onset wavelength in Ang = 6958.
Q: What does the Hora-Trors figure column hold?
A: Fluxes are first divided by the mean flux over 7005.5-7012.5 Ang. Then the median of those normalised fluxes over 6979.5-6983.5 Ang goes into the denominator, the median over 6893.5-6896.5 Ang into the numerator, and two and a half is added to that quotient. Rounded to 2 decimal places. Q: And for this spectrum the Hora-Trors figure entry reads 3.31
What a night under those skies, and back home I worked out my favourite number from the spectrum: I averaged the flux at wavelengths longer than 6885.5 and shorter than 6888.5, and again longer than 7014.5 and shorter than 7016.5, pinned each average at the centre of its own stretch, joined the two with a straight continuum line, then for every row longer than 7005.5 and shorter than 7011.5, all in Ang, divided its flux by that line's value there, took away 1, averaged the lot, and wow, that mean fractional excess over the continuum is -0.02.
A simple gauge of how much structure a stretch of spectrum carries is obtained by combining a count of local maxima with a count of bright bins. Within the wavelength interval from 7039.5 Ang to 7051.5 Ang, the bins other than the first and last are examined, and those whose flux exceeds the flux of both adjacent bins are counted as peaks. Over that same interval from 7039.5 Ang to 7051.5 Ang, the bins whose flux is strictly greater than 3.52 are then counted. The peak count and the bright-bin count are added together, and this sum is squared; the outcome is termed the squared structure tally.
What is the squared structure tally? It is 121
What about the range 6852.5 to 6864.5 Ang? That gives 121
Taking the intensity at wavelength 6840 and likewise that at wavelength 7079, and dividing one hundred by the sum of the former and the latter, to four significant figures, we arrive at 13.53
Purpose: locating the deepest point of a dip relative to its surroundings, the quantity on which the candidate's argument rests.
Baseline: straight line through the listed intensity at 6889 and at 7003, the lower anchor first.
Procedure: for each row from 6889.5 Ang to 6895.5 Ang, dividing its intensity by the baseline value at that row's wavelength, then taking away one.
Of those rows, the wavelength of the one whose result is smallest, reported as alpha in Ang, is 6895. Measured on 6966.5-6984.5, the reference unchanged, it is 6973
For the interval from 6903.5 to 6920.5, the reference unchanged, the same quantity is 6915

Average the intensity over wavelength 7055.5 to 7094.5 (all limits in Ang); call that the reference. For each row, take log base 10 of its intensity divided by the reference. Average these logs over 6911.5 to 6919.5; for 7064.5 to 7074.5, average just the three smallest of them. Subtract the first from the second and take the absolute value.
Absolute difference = 0.005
